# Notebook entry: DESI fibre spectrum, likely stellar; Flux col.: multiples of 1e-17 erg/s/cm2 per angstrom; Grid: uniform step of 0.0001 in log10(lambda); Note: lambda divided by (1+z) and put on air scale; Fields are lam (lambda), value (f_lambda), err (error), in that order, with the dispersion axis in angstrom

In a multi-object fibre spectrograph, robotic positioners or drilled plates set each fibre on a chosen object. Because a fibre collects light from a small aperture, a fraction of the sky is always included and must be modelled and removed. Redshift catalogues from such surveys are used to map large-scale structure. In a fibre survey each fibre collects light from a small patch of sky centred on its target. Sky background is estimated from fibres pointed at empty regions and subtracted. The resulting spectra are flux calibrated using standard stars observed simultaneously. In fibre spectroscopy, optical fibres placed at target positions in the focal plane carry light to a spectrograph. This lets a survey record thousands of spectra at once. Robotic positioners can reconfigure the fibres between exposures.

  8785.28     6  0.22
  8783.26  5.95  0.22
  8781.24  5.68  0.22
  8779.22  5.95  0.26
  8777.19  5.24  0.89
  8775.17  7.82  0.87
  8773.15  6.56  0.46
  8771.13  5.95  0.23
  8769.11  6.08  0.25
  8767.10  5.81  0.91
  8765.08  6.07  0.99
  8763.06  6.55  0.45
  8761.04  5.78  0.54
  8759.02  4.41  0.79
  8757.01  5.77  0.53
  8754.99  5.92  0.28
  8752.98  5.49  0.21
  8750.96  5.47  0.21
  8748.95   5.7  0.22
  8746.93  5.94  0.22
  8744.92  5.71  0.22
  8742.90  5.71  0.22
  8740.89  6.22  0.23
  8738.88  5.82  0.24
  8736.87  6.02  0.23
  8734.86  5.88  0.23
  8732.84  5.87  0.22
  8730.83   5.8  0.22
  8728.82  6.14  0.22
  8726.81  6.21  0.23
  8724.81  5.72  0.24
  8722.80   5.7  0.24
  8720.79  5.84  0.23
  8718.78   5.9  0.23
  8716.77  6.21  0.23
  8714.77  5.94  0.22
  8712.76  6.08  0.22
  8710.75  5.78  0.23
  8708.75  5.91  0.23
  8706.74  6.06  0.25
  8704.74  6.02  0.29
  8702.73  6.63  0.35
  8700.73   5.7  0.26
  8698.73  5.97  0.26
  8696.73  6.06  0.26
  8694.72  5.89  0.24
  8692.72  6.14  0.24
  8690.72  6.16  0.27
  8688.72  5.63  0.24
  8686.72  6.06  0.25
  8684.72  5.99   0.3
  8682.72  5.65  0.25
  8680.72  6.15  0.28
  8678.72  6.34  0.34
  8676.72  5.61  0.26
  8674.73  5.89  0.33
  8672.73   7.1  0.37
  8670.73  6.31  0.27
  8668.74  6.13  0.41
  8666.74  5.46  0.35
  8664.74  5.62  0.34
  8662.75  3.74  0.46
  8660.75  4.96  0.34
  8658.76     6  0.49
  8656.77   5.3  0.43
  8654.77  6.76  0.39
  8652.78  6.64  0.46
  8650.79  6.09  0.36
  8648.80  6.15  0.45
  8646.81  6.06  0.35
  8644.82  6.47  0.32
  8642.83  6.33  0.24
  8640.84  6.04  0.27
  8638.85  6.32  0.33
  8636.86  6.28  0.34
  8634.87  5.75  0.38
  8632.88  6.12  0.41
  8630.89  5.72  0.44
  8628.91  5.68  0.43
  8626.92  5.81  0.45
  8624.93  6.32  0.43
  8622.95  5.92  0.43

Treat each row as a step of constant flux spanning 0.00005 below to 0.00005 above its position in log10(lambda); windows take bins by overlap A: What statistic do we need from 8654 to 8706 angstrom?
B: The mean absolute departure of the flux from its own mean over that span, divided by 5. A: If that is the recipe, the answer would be 0.08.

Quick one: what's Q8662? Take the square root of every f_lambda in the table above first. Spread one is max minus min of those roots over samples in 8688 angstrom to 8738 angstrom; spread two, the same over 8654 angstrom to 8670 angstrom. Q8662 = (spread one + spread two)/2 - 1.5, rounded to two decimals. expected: -1.07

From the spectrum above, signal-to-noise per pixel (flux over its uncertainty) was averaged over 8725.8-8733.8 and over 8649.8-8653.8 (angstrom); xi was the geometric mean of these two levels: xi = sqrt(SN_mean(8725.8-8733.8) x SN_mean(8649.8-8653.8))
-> 21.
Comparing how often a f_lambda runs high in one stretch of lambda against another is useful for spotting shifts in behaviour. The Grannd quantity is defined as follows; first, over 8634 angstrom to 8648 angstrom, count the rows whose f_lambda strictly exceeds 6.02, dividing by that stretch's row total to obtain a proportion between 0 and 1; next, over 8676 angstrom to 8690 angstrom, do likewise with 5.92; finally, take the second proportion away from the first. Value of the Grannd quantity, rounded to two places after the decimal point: 0.29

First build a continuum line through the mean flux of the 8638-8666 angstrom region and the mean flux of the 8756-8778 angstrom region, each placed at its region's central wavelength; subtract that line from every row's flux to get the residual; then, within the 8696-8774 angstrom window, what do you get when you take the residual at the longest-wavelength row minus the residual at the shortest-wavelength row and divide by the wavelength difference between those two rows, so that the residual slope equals 0.01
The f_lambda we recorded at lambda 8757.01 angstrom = 5.77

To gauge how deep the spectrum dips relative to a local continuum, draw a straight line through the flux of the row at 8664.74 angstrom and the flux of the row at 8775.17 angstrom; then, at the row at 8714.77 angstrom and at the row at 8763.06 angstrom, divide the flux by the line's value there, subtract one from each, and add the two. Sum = -0.24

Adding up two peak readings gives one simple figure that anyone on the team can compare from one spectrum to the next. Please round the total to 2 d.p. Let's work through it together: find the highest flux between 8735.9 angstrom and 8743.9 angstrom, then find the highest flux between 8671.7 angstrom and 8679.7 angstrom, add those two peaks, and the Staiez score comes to 13.32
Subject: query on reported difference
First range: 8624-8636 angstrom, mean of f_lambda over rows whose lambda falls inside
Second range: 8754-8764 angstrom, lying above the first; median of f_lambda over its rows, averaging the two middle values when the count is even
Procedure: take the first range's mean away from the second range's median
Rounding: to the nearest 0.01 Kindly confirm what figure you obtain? -0.12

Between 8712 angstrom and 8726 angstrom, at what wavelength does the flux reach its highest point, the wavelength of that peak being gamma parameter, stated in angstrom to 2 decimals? 8716.77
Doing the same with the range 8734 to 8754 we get 8740.89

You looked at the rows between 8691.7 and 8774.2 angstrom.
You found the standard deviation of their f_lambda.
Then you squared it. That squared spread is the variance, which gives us 0.12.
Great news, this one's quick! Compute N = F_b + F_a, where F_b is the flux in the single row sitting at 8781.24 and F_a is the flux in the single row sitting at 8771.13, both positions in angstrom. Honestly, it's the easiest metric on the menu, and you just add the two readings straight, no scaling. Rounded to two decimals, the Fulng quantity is 11.63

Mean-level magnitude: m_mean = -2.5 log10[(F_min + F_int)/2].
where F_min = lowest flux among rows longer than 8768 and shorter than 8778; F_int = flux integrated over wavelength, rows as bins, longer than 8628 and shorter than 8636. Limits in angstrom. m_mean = -3.5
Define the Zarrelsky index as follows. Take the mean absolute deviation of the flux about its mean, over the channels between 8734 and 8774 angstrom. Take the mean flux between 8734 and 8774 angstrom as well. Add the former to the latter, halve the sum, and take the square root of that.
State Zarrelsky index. 1.75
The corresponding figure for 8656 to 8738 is 1.76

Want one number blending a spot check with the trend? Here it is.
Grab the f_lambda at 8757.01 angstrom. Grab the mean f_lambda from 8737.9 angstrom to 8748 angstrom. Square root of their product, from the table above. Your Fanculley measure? 5.82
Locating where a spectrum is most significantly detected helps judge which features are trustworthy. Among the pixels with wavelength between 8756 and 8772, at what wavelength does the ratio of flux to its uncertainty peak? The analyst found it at 8771.13 angstrom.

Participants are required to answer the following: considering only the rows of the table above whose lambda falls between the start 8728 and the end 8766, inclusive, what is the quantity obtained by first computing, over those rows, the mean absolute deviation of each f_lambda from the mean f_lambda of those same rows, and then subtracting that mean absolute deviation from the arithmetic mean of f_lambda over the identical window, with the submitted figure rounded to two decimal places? 5.55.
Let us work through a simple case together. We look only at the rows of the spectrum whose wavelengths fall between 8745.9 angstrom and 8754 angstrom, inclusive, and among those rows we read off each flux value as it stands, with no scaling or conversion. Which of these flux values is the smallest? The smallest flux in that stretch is 5.47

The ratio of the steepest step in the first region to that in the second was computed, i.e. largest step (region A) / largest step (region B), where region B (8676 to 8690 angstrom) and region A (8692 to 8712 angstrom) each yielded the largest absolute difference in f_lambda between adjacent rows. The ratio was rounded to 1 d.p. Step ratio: 1.3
